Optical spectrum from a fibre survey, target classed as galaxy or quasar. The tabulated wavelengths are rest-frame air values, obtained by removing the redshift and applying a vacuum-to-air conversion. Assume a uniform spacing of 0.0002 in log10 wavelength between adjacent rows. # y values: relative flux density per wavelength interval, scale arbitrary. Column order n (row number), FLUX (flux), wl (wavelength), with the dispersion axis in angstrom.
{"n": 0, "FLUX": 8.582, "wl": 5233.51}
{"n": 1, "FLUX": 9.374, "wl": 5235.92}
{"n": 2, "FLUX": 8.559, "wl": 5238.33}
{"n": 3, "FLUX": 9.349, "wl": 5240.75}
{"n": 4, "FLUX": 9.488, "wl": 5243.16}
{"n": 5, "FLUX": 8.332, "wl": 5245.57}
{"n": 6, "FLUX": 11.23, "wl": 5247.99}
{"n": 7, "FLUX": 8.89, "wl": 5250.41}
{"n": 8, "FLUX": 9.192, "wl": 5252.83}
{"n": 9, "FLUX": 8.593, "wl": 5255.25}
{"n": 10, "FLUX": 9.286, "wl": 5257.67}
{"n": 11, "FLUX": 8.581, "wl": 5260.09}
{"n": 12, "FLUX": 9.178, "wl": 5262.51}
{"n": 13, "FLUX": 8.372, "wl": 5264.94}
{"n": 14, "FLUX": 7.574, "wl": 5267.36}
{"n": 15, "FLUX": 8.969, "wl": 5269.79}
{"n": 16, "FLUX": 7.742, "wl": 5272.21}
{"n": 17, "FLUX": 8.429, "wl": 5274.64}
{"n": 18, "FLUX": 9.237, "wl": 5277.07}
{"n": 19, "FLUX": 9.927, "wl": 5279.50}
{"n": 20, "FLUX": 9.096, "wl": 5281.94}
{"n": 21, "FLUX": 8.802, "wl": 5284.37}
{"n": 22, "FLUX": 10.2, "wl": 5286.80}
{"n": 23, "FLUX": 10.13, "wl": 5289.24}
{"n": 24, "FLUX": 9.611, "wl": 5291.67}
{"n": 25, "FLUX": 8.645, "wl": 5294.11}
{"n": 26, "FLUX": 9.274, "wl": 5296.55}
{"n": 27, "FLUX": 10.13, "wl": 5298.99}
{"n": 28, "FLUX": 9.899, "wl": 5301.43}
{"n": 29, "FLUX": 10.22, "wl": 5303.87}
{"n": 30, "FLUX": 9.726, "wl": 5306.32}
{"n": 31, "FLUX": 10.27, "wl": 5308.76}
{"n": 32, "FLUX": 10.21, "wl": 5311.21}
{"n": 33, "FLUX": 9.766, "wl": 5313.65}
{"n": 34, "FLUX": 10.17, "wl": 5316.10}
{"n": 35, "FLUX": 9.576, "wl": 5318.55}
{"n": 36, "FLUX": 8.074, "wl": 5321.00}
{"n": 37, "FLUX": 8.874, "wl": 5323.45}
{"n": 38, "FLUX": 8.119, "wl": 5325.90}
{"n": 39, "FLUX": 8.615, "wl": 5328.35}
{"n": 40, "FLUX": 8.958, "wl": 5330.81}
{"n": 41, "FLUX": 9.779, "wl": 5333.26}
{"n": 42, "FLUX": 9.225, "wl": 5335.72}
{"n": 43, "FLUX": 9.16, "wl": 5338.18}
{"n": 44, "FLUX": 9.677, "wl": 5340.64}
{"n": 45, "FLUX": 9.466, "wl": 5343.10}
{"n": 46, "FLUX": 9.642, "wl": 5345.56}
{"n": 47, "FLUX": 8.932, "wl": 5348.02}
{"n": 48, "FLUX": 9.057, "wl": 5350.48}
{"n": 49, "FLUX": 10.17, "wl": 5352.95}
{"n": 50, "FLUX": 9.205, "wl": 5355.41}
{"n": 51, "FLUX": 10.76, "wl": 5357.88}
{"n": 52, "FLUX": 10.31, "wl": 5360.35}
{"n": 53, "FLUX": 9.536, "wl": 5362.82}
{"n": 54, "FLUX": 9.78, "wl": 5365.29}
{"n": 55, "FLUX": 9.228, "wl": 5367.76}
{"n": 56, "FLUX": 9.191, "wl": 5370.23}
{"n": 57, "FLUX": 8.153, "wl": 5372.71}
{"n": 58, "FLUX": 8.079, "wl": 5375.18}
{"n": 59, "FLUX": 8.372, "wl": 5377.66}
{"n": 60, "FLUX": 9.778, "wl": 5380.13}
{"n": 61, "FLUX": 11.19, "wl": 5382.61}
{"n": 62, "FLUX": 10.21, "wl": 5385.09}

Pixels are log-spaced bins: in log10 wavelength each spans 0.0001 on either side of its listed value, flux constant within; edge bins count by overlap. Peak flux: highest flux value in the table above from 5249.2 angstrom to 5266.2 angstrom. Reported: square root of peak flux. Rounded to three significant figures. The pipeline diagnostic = 3.05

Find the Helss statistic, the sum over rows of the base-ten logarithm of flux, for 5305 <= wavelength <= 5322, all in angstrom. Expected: 6.89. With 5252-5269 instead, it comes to 6.56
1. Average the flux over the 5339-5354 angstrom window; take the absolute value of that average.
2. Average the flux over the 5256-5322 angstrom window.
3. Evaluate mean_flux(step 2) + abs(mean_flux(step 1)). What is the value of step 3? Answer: 18.8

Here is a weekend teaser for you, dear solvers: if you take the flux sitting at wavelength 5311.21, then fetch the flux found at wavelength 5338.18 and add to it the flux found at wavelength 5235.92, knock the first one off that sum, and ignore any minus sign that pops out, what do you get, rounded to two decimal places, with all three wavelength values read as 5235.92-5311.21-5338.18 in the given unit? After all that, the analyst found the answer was 8.32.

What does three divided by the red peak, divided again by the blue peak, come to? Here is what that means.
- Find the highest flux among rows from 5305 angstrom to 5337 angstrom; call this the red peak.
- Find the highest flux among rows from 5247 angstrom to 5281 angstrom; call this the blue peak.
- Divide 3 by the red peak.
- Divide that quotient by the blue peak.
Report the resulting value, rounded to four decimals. 0.0260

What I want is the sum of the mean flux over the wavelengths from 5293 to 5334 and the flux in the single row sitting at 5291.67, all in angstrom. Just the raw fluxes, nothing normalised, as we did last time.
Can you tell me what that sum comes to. 19.0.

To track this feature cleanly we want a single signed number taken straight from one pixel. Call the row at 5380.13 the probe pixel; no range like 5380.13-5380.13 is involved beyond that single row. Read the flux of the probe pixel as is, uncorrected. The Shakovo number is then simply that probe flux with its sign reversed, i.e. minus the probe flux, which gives -9.8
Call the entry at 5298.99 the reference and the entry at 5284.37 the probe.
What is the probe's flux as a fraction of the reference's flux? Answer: 0.87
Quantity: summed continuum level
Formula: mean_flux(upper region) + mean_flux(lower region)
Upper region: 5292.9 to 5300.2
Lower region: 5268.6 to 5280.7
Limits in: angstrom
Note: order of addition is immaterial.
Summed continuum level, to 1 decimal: 18.2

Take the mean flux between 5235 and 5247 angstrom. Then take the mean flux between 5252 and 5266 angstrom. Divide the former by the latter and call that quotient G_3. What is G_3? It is 1.02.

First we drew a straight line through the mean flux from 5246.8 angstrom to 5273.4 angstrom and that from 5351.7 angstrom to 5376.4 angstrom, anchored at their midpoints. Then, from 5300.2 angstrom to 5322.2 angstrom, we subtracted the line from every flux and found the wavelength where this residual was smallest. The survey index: 5321.00 angstrom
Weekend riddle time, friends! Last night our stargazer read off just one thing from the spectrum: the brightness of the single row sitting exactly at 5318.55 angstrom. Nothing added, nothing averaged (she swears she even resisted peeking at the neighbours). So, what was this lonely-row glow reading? 9.576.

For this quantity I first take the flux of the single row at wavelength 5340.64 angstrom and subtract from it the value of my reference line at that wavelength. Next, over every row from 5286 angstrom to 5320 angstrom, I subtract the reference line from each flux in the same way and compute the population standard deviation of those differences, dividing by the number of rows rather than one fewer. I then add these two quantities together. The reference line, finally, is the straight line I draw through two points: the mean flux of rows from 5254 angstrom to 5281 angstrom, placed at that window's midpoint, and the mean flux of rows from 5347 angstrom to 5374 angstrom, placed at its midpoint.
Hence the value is 0.79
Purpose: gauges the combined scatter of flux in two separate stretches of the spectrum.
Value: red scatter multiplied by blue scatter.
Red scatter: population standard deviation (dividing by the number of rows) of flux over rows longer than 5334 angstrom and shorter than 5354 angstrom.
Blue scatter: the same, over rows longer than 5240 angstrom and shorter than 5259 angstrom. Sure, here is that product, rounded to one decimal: 0.3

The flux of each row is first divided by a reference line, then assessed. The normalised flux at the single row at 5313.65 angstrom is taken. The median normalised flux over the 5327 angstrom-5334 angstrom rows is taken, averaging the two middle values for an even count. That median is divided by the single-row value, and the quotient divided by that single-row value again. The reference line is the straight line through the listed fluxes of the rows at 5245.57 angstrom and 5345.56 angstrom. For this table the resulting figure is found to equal 0.85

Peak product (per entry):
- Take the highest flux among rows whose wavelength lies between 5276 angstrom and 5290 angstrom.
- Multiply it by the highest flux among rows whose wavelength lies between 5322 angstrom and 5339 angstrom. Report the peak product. 100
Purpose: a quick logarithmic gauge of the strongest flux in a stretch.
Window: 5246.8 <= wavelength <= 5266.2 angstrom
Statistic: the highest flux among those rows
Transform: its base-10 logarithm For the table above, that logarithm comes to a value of 1.05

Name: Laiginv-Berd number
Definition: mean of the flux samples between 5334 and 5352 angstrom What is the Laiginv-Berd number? 9.3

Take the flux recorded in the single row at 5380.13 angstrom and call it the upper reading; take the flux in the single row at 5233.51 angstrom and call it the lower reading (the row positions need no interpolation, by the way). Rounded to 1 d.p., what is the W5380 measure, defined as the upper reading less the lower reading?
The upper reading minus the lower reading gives 1.2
